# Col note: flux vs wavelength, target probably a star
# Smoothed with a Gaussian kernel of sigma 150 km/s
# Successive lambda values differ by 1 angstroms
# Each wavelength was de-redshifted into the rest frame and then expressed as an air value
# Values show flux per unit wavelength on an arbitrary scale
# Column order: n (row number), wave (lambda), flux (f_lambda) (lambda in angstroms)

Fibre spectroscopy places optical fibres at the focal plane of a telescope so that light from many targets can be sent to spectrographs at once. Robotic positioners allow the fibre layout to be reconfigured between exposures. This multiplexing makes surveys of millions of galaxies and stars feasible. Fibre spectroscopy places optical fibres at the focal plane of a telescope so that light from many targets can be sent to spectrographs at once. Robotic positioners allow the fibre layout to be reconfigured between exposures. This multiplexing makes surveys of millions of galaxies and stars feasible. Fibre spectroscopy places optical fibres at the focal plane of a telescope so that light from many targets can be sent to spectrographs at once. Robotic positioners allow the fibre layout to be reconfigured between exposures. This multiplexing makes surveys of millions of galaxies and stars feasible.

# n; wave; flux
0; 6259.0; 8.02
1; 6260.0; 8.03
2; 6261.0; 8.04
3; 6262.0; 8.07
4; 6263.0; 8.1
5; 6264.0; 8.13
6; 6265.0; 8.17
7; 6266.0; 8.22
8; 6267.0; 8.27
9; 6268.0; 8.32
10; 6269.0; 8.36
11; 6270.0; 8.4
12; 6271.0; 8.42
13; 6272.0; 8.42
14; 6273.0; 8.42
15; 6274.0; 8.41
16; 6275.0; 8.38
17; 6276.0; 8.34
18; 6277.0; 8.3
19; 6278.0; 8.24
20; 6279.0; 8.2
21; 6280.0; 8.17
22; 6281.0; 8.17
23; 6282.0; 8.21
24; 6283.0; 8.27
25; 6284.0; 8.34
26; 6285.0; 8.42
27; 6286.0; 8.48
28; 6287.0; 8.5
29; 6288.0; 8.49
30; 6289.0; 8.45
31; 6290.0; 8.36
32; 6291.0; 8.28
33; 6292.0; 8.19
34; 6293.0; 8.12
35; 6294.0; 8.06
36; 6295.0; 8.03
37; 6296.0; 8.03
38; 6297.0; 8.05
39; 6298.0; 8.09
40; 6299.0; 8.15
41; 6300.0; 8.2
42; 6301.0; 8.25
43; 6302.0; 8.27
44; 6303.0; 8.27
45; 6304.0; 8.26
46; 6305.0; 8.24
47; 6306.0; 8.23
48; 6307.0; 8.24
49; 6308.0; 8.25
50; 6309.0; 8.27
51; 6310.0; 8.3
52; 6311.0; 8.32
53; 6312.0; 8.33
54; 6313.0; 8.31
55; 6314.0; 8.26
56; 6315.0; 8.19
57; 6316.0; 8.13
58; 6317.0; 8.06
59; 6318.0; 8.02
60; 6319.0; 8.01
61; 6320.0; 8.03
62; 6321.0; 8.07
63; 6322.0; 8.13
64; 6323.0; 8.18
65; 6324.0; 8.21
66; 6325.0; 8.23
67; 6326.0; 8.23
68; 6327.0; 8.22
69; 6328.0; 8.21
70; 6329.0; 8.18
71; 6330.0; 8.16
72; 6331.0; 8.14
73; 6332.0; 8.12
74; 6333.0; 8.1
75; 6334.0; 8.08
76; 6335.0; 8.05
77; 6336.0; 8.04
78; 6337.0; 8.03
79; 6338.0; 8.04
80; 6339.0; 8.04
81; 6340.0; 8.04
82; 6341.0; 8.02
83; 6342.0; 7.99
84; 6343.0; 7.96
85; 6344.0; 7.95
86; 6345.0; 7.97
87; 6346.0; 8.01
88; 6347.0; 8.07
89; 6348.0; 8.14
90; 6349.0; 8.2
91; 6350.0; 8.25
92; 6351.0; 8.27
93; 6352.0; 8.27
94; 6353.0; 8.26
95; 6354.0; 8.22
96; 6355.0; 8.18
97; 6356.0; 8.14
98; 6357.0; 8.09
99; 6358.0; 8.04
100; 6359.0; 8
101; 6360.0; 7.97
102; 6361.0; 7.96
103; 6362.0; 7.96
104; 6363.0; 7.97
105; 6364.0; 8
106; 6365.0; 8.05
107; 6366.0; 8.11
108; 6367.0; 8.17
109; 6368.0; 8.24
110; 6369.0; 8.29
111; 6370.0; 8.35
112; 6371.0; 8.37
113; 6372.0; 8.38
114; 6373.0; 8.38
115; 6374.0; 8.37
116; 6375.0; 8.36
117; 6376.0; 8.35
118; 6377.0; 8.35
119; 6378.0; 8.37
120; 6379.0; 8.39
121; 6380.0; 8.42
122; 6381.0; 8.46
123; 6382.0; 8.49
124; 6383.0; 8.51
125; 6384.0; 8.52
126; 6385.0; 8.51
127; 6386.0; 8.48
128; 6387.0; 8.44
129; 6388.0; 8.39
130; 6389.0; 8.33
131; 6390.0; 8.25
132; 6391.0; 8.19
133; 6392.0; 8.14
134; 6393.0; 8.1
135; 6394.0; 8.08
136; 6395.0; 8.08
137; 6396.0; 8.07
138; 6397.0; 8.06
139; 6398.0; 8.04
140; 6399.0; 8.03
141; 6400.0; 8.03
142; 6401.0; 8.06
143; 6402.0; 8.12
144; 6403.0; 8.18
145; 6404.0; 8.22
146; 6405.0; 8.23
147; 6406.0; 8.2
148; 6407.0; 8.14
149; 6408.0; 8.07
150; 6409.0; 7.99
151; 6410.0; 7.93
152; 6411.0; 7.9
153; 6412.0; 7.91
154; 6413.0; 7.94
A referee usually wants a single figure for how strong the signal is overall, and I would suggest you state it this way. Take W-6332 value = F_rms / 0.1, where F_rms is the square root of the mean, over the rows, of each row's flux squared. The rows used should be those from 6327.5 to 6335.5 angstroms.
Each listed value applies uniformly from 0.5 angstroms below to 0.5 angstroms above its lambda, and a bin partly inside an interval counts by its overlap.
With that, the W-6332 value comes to 81.3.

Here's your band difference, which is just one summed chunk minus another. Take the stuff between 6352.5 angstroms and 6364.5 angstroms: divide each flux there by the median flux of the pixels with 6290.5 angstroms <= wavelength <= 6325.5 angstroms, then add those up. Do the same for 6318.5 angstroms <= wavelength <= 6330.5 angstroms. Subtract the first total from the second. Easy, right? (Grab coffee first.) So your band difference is 0.13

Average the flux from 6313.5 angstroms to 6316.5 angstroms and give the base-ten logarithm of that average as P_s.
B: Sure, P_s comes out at 0.913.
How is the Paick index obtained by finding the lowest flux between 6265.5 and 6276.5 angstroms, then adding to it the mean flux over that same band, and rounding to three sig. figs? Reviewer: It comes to 16.6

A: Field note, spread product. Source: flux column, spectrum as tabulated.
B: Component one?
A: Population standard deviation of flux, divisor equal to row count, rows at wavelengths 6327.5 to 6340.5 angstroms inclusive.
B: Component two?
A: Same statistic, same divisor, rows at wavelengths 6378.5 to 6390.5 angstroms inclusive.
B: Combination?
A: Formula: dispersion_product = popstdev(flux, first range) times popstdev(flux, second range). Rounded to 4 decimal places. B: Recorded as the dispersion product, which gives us 0.0047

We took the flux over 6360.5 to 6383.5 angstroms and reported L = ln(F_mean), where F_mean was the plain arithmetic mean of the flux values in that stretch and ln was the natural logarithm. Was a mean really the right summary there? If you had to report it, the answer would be 2.11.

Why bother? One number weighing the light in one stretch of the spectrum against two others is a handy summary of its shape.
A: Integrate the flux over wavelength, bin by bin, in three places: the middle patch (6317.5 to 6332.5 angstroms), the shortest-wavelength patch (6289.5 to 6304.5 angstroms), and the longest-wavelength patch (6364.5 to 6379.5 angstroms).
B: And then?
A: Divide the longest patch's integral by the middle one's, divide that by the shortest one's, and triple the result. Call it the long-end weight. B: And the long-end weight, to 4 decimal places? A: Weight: 0.0249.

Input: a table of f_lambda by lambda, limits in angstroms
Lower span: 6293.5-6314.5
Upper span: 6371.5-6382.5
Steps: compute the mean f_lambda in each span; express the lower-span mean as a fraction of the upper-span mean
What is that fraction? 0.98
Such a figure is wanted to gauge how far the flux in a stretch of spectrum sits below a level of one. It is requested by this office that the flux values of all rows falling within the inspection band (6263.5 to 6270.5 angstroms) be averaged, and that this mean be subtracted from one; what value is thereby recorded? -7.27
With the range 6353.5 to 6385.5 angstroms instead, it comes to -7.25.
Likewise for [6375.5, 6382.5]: -7.40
